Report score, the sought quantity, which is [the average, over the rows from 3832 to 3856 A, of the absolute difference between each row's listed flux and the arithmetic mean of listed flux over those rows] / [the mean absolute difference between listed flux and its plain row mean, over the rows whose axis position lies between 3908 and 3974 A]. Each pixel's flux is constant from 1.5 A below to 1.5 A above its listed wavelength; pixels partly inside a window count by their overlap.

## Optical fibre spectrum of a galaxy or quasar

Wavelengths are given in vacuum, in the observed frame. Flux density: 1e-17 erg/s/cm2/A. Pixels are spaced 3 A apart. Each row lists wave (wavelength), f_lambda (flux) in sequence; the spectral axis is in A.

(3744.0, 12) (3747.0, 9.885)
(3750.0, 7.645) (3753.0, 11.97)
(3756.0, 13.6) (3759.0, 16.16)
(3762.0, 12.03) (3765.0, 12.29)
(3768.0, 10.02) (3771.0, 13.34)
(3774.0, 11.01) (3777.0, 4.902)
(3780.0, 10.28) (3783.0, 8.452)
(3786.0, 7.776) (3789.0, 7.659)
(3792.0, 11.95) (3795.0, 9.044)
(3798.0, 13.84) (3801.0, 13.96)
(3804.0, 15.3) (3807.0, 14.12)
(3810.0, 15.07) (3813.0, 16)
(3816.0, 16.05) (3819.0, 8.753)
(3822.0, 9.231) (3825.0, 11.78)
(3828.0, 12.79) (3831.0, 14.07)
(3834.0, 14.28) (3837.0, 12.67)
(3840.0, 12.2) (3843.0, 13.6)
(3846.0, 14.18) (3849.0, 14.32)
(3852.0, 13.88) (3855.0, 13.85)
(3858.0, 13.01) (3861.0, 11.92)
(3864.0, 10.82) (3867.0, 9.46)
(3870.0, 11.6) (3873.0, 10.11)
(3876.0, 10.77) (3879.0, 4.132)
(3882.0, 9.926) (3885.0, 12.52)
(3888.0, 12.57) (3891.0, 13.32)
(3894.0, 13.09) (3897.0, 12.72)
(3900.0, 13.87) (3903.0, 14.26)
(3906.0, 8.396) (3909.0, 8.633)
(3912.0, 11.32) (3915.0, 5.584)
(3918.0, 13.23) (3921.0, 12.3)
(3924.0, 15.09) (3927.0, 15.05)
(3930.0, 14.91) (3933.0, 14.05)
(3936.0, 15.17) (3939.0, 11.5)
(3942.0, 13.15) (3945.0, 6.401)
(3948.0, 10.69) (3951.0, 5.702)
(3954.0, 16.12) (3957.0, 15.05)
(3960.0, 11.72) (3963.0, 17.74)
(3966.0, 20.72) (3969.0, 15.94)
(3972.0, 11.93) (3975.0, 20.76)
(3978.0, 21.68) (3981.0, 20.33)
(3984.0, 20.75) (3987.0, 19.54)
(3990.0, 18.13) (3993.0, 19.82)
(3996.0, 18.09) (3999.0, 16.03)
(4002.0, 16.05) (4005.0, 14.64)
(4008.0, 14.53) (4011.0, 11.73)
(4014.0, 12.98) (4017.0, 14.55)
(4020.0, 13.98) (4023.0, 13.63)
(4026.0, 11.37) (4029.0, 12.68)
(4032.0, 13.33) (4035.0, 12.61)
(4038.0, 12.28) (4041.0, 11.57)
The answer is 0.2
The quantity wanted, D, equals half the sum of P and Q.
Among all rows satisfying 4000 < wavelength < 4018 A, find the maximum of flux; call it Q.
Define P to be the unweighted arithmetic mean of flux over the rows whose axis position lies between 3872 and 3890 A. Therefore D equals 13.0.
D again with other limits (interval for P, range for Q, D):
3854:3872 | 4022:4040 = 12.7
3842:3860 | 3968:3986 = 17.7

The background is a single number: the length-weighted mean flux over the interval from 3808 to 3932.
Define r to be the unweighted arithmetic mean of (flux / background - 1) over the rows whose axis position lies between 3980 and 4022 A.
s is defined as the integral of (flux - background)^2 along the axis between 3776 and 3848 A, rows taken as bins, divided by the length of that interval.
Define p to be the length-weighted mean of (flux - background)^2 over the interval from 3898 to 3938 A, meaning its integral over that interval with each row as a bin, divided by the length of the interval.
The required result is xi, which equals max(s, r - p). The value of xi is 8.5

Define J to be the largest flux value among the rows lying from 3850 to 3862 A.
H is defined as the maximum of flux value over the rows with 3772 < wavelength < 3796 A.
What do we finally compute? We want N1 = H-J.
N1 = -2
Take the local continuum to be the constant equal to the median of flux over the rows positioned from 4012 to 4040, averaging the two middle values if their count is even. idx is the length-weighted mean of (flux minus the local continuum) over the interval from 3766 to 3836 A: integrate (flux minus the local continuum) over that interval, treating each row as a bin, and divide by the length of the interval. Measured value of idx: -1.2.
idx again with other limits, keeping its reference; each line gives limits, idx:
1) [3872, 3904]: -1.4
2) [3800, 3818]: 2.0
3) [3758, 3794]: -2.6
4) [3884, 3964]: -0.6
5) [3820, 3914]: -1.1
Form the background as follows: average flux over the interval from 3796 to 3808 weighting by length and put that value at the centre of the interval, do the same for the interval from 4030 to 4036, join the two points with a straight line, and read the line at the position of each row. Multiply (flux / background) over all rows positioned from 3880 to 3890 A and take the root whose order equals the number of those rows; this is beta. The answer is 0.8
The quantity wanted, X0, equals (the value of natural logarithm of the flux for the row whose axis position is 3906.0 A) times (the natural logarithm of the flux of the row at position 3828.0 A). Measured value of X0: 5.4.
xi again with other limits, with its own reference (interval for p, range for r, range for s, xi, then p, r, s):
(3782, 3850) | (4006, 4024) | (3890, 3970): 12.6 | 7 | 0.11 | 13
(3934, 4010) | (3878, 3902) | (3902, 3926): 10.9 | 30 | -0.06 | 11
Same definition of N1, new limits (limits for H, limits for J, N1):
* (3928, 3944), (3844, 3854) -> 1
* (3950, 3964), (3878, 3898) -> 4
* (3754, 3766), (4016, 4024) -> 2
